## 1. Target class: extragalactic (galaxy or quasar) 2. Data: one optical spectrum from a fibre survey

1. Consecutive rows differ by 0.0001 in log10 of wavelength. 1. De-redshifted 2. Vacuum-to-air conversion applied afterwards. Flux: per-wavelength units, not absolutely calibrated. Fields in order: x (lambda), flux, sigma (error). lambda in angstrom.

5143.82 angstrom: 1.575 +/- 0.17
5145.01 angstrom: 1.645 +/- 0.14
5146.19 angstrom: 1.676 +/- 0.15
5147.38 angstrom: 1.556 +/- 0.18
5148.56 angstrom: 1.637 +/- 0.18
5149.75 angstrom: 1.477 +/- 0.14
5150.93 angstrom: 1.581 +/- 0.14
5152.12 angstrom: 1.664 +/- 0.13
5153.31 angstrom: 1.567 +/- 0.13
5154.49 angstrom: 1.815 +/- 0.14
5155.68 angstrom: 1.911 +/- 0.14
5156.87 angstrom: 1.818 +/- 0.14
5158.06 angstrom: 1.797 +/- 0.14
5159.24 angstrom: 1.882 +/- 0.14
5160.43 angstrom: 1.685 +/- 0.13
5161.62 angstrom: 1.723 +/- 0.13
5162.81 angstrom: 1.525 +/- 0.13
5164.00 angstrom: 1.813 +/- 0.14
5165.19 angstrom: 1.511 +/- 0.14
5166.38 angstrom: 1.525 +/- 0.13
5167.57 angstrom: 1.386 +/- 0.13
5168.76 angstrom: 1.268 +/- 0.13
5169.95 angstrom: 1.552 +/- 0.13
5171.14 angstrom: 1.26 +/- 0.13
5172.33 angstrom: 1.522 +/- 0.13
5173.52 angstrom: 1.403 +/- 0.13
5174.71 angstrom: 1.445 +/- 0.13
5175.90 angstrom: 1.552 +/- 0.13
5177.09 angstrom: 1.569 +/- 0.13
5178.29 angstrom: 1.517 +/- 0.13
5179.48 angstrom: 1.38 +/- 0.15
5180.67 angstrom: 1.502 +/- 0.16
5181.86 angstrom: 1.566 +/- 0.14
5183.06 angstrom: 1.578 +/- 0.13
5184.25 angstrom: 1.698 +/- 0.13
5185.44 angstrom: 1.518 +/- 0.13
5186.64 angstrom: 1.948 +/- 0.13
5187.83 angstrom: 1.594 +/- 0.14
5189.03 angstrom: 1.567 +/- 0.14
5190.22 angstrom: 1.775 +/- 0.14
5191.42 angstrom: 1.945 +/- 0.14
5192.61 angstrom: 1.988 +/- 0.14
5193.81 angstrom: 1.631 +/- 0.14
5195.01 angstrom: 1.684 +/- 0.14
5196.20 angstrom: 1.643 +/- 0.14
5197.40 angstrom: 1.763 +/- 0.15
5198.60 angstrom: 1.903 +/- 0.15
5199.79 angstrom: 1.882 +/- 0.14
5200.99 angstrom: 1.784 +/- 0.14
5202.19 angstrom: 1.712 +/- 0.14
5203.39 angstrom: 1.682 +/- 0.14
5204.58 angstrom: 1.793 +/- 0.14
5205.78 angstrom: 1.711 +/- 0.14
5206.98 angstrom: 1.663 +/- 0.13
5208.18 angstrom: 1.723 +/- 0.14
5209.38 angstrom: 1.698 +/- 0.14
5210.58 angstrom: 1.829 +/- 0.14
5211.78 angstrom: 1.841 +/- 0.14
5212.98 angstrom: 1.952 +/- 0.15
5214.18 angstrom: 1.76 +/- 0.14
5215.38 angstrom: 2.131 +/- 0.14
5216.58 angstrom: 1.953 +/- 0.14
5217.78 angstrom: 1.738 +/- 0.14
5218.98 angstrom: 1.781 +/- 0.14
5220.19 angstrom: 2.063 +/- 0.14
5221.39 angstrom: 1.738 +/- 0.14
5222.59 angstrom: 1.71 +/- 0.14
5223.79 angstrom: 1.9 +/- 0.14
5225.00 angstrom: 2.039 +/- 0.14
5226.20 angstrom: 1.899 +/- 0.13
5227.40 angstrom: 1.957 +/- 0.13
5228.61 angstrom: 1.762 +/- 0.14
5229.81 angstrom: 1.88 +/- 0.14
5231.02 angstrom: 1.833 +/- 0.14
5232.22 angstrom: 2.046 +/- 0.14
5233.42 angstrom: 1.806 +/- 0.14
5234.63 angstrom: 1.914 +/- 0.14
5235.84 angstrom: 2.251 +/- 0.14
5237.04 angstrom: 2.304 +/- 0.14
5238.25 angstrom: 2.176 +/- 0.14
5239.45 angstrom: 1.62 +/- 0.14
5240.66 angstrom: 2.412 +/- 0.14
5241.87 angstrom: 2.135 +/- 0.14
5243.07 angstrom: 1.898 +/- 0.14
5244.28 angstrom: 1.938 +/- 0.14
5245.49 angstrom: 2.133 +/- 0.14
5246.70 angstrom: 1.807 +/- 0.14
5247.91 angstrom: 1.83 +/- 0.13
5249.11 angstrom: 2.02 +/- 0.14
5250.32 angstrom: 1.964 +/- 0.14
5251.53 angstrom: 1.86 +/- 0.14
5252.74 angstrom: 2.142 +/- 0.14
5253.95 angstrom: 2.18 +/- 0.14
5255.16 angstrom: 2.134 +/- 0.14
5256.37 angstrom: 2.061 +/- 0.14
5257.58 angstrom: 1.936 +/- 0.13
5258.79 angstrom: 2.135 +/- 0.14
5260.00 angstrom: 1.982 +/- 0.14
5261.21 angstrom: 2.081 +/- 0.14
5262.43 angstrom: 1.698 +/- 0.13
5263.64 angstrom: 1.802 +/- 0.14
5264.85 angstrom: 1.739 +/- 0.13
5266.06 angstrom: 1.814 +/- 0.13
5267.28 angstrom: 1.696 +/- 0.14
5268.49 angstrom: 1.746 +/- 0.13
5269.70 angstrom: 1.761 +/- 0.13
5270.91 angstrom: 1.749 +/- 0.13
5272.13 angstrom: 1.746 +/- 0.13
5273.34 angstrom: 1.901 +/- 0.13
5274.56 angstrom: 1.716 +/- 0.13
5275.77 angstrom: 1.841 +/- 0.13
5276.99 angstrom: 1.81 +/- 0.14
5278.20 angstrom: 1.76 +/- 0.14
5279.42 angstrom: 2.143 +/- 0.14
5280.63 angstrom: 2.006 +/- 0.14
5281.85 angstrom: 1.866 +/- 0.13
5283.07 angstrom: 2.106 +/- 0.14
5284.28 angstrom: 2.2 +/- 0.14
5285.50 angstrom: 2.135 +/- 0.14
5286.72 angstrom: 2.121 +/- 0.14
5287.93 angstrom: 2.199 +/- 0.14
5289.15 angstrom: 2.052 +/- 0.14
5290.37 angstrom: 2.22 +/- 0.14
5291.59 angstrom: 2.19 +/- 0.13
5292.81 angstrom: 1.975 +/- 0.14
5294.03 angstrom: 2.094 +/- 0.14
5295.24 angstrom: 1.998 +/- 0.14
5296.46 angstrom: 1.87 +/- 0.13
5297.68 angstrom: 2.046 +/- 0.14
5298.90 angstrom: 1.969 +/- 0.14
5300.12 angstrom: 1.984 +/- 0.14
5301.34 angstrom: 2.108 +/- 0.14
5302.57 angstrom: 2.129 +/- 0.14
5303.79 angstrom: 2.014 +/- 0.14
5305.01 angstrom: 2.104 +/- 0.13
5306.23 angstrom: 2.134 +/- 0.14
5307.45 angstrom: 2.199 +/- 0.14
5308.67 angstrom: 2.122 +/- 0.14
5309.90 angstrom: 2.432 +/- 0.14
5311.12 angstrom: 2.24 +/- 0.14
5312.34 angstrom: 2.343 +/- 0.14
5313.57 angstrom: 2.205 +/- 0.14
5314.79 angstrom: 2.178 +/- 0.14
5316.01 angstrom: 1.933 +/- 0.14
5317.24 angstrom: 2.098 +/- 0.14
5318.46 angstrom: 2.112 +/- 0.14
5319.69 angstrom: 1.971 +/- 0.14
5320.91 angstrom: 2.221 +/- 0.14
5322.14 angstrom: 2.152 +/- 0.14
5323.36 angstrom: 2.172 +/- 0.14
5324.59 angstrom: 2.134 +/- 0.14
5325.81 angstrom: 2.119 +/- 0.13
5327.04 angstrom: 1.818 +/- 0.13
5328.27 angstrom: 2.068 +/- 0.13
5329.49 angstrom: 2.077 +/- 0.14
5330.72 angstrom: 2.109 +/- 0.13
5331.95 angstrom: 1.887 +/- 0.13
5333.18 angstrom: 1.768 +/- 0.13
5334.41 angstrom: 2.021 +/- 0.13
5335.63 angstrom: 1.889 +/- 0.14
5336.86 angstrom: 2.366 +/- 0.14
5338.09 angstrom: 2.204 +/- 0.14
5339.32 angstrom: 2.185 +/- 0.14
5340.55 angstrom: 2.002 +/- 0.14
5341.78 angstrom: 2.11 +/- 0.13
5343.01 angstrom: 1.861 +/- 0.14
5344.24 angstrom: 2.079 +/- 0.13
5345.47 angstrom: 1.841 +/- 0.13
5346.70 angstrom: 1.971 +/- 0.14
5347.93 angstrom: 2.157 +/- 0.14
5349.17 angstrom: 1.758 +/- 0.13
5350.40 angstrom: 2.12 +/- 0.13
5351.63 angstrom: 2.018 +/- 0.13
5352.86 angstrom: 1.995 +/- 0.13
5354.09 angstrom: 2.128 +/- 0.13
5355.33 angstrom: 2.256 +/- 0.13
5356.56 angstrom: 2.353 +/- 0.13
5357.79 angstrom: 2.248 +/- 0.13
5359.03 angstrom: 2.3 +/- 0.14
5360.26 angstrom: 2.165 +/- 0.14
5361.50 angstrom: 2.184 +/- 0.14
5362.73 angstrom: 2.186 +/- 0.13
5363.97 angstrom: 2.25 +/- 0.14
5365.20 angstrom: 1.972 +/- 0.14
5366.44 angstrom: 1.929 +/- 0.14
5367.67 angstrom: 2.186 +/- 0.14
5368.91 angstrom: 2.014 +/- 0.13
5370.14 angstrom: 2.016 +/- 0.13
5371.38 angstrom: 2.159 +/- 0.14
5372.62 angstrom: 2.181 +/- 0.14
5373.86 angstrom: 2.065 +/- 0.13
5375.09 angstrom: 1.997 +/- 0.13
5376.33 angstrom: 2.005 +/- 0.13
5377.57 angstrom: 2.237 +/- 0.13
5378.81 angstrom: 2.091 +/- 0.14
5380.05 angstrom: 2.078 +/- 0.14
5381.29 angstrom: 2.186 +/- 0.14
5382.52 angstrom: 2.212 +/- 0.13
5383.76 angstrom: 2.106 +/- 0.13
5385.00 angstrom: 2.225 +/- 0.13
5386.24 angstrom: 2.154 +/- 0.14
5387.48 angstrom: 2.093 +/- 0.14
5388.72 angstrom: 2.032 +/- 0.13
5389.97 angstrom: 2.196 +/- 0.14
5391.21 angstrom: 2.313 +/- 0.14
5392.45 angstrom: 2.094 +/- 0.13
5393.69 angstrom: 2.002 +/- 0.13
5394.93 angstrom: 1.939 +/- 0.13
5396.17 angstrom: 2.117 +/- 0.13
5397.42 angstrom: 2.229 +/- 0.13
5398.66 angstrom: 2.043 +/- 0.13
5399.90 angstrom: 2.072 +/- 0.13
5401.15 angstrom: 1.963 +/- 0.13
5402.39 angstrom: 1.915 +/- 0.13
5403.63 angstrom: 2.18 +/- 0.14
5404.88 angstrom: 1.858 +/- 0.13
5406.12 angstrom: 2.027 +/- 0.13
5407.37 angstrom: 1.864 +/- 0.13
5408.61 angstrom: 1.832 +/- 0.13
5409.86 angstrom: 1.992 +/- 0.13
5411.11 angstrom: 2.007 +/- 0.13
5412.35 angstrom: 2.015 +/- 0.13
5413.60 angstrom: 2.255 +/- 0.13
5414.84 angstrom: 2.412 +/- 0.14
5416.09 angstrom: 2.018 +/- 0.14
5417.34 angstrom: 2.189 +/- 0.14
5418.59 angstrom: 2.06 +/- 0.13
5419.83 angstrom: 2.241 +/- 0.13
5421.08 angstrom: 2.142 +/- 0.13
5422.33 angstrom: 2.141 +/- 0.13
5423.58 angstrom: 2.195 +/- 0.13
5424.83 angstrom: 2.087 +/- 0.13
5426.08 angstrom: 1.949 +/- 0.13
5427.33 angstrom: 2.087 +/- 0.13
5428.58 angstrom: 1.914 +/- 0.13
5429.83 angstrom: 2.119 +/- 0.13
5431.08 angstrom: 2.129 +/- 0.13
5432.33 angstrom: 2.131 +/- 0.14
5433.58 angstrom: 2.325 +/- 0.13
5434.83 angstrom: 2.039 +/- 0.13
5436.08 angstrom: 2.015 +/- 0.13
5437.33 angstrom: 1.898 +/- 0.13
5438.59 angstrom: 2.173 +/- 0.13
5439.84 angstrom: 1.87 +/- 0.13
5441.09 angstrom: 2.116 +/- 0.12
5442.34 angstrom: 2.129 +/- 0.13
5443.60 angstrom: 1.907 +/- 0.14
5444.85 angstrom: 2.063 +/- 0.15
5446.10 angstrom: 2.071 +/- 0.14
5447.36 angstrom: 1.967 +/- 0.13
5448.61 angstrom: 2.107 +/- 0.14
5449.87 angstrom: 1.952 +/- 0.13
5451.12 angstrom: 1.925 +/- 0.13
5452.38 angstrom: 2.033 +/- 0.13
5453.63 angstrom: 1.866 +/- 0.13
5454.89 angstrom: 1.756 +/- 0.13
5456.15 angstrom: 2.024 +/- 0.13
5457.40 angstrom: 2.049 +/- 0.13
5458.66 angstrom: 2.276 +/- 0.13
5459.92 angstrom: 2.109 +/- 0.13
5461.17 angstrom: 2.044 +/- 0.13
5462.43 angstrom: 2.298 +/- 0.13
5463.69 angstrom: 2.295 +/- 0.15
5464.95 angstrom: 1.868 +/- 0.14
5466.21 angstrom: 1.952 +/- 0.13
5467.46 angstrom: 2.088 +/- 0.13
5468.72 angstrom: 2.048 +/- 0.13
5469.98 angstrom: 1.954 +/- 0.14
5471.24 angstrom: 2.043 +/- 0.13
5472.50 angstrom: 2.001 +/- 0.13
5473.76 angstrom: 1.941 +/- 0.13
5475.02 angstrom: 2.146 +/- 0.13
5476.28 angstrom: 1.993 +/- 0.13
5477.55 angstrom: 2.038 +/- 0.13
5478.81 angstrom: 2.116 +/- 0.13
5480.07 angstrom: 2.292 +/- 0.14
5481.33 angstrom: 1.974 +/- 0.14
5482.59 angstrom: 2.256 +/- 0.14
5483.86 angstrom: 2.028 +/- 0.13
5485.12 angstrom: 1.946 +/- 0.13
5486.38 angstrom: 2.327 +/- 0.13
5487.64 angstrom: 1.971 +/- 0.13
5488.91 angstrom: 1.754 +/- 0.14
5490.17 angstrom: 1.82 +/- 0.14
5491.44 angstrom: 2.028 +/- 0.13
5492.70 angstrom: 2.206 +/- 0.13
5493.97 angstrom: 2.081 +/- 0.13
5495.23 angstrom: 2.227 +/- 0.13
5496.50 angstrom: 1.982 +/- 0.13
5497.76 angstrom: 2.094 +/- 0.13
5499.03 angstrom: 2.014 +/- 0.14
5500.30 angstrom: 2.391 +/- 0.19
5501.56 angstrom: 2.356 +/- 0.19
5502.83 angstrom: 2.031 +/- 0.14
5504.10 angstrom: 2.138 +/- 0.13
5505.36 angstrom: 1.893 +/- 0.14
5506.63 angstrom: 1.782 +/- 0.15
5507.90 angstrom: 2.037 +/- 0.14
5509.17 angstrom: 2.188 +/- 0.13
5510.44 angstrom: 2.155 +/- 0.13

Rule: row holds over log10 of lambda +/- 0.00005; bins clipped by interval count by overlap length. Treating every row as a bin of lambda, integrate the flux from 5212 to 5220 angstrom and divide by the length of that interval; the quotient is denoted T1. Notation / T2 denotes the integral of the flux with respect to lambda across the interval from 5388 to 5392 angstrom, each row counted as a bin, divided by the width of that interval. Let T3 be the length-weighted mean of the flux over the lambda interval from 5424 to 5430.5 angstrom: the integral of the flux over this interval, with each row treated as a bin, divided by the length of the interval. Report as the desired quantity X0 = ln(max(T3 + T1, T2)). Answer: 1.37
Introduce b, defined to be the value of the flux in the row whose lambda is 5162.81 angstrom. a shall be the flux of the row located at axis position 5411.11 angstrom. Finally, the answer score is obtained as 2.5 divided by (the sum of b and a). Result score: 0.708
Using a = 2.007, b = 1.525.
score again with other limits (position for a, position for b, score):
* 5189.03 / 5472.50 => 0.701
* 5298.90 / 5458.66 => 0.589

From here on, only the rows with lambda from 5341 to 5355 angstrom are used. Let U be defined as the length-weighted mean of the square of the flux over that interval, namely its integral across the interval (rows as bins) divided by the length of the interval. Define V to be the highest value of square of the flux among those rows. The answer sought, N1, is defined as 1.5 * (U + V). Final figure 13.1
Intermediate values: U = 4.05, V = 4.65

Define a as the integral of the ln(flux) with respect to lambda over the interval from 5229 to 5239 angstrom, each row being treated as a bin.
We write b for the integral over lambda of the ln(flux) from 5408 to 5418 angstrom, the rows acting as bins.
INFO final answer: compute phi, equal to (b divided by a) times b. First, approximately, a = 6.96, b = 7.3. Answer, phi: 7.7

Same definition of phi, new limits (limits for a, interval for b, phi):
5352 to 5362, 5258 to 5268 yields 4.9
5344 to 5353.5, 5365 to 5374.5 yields 7.3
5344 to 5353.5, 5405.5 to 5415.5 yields 7.8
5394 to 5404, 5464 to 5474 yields 6.7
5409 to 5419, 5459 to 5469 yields 7.3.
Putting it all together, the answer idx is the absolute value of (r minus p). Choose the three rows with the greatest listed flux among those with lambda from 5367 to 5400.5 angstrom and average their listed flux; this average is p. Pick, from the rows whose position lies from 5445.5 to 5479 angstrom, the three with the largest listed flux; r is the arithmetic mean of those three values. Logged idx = 0.03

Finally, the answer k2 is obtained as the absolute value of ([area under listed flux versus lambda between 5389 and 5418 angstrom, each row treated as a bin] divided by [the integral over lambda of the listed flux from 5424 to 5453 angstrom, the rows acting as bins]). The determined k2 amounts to 1.01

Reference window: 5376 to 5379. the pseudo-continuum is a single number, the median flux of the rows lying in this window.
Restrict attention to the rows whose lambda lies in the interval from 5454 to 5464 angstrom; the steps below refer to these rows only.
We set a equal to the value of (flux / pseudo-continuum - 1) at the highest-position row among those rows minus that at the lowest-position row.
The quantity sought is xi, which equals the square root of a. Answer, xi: 0.51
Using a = 0.258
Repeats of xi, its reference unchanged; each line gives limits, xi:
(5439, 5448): 0.22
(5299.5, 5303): 0.26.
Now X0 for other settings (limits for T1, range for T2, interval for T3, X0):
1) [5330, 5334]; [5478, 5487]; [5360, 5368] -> 1.40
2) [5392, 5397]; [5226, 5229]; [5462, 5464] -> 1.47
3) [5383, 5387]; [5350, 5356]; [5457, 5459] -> 1.46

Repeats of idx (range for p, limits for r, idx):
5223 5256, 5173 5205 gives 0.36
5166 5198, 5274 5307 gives 0.25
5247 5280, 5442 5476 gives 0.13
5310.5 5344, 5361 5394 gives 0.05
